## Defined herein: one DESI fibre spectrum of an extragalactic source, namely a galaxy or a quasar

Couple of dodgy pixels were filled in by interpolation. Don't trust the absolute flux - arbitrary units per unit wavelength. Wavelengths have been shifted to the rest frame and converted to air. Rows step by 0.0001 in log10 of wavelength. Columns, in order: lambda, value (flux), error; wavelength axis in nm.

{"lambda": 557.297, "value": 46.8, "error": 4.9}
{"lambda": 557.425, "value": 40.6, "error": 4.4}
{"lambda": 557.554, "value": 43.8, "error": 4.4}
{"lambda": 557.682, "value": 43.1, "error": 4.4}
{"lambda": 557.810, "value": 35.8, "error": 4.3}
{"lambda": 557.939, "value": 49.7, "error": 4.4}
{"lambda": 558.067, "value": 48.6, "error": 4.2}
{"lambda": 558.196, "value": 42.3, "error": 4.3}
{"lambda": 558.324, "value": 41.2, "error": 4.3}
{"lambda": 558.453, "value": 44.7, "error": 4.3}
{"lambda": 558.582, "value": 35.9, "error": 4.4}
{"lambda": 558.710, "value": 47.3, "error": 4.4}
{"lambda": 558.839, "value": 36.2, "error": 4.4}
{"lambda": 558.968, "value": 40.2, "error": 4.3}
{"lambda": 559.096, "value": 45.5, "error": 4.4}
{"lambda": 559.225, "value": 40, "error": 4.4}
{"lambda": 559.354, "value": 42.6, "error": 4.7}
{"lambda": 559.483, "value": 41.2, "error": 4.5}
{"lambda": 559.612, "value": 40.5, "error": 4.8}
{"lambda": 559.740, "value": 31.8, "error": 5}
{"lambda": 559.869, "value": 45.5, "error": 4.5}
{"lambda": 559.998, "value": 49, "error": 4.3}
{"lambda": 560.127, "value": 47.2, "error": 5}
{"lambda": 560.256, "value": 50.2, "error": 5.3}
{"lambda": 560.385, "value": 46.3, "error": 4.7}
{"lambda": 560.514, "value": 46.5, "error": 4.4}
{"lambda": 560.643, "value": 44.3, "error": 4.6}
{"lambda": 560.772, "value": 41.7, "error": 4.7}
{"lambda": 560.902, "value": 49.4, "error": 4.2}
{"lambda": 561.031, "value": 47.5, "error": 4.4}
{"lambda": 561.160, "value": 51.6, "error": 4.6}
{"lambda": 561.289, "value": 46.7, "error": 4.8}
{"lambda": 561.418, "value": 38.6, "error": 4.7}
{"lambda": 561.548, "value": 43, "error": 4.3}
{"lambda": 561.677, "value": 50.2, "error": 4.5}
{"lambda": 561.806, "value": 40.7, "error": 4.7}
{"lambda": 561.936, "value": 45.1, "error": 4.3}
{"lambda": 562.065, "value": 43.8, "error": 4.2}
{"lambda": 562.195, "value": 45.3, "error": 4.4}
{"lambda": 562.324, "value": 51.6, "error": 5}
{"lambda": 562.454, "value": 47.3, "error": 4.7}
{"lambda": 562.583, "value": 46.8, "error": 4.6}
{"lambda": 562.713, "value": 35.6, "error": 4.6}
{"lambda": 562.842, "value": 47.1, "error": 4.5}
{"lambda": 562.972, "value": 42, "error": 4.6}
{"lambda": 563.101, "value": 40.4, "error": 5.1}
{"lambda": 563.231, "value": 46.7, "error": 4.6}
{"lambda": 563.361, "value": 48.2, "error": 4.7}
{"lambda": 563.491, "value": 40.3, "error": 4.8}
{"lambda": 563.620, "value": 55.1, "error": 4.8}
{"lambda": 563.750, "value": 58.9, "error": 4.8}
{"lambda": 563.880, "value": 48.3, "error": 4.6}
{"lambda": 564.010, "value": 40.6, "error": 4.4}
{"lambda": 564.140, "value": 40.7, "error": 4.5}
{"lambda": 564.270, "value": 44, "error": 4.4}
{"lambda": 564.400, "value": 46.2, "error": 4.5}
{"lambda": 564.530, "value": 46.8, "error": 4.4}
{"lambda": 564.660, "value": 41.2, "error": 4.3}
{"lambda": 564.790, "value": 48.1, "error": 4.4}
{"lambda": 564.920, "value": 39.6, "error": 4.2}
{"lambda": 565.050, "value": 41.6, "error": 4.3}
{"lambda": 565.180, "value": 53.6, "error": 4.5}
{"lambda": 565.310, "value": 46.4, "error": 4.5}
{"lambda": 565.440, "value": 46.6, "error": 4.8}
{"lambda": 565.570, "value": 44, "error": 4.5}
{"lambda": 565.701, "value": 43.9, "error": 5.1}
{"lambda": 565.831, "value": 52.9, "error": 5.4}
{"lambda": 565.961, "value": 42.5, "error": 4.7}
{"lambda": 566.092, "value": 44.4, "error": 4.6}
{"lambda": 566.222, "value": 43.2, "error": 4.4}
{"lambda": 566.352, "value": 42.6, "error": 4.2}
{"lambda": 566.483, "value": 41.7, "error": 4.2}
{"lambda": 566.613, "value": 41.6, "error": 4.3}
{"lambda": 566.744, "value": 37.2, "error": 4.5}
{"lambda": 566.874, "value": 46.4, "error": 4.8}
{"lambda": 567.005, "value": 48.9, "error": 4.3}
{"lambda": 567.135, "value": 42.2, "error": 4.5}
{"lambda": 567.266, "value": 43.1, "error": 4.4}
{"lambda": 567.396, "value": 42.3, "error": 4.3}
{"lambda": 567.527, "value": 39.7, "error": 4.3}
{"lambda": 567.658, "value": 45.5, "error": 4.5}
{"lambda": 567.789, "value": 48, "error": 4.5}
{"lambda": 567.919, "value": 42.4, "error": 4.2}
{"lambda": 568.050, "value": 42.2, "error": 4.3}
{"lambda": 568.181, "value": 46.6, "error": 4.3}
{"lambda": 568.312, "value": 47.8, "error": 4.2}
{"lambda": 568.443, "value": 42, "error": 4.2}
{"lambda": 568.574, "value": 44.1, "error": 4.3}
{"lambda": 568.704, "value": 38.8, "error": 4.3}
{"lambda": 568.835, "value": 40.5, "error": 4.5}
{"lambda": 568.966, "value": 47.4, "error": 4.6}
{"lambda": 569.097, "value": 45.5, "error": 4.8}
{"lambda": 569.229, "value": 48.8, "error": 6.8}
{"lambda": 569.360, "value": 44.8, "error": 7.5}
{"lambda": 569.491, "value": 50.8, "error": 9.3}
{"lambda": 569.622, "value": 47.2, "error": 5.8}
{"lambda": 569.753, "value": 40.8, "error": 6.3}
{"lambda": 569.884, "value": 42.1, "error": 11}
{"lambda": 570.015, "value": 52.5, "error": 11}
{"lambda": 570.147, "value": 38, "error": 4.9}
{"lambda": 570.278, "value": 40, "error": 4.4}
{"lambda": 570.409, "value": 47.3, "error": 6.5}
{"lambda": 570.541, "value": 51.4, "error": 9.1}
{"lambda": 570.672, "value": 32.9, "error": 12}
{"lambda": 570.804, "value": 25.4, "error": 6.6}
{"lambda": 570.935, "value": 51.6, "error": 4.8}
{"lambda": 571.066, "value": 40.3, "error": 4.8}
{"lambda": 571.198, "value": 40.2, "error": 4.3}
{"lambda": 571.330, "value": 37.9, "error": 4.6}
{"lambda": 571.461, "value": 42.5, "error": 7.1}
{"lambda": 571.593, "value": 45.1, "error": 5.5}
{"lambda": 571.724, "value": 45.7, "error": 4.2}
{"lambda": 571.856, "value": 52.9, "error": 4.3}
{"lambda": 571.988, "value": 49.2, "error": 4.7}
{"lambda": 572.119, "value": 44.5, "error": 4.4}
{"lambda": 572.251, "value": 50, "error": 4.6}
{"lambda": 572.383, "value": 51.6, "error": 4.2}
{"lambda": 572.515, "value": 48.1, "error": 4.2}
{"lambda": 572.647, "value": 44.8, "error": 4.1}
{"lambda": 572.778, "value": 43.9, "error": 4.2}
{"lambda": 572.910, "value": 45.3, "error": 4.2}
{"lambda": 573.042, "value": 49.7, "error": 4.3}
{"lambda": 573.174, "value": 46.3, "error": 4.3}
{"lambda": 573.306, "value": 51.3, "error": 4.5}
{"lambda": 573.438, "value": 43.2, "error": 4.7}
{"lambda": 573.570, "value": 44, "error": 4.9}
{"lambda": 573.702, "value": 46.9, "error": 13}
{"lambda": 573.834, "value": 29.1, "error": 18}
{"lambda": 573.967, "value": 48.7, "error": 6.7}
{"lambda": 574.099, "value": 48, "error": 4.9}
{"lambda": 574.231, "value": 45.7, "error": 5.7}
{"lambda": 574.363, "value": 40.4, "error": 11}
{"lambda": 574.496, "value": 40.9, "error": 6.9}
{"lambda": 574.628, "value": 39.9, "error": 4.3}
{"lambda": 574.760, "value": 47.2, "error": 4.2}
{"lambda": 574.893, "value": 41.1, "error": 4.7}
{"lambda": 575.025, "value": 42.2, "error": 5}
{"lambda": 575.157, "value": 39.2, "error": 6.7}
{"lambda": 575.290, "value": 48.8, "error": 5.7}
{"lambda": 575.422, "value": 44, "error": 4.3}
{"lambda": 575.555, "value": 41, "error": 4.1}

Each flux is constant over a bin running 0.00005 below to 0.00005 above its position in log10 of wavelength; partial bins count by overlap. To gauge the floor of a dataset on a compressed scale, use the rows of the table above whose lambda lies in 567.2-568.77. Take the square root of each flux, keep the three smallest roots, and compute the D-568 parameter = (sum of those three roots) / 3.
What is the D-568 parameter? 6.34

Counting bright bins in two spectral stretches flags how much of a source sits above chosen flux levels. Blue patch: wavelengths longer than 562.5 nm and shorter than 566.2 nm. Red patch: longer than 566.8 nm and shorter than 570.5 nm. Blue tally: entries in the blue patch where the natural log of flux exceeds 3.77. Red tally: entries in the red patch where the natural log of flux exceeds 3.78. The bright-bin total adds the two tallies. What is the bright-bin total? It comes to 33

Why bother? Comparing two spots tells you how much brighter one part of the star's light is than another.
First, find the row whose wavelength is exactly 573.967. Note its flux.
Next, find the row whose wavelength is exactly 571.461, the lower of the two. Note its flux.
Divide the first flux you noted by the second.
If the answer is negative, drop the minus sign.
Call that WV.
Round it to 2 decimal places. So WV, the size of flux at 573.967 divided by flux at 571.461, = 1.15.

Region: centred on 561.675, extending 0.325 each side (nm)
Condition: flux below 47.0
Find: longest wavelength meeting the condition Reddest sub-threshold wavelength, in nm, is 561.936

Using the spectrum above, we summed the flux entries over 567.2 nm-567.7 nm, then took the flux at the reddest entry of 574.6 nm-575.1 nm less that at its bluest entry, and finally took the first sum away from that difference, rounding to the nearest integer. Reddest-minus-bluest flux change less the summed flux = -168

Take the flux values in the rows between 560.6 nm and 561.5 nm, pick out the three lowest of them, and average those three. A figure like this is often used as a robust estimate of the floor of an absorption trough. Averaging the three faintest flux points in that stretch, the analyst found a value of 41.5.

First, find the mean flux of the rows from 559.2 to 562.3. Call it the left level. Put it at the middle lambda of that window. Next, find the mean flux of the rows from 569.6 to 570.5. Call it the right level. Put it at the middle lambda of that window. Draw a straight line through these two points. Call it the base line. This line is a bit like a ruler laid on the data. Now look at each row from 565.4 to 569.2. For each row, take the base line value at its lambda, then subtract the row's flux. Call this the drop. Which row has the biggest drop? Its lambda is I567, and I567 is 566.744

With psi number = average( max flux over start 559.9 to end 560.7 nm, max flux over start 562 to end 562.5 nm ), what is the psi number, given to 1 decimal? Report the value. 50.9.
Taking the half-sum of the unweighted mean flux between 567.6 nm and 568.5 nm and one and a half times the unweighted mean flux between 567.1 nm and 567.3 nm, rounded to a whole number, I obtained 54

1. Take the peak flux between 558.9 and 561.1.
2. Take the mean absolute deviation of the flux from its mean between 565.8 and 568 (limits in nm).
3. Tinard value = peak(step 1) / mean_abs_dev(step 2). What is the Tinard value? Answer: 18.3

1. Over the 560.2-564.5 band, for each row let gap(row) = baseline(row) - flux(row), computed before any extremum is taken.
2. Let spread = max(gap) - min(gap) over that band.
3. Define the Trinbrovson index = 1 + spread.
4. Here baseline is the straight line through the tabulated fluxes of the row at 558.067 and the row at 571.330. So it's 25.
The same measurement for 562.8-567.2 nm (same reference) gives 20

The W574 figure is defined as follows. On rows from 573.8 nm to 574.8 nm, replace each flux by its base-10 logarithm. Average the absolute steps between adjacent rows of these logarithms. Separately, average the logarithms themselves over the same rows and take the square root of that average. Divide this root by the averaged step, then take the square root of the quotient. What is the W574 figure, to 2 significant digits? 4.8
